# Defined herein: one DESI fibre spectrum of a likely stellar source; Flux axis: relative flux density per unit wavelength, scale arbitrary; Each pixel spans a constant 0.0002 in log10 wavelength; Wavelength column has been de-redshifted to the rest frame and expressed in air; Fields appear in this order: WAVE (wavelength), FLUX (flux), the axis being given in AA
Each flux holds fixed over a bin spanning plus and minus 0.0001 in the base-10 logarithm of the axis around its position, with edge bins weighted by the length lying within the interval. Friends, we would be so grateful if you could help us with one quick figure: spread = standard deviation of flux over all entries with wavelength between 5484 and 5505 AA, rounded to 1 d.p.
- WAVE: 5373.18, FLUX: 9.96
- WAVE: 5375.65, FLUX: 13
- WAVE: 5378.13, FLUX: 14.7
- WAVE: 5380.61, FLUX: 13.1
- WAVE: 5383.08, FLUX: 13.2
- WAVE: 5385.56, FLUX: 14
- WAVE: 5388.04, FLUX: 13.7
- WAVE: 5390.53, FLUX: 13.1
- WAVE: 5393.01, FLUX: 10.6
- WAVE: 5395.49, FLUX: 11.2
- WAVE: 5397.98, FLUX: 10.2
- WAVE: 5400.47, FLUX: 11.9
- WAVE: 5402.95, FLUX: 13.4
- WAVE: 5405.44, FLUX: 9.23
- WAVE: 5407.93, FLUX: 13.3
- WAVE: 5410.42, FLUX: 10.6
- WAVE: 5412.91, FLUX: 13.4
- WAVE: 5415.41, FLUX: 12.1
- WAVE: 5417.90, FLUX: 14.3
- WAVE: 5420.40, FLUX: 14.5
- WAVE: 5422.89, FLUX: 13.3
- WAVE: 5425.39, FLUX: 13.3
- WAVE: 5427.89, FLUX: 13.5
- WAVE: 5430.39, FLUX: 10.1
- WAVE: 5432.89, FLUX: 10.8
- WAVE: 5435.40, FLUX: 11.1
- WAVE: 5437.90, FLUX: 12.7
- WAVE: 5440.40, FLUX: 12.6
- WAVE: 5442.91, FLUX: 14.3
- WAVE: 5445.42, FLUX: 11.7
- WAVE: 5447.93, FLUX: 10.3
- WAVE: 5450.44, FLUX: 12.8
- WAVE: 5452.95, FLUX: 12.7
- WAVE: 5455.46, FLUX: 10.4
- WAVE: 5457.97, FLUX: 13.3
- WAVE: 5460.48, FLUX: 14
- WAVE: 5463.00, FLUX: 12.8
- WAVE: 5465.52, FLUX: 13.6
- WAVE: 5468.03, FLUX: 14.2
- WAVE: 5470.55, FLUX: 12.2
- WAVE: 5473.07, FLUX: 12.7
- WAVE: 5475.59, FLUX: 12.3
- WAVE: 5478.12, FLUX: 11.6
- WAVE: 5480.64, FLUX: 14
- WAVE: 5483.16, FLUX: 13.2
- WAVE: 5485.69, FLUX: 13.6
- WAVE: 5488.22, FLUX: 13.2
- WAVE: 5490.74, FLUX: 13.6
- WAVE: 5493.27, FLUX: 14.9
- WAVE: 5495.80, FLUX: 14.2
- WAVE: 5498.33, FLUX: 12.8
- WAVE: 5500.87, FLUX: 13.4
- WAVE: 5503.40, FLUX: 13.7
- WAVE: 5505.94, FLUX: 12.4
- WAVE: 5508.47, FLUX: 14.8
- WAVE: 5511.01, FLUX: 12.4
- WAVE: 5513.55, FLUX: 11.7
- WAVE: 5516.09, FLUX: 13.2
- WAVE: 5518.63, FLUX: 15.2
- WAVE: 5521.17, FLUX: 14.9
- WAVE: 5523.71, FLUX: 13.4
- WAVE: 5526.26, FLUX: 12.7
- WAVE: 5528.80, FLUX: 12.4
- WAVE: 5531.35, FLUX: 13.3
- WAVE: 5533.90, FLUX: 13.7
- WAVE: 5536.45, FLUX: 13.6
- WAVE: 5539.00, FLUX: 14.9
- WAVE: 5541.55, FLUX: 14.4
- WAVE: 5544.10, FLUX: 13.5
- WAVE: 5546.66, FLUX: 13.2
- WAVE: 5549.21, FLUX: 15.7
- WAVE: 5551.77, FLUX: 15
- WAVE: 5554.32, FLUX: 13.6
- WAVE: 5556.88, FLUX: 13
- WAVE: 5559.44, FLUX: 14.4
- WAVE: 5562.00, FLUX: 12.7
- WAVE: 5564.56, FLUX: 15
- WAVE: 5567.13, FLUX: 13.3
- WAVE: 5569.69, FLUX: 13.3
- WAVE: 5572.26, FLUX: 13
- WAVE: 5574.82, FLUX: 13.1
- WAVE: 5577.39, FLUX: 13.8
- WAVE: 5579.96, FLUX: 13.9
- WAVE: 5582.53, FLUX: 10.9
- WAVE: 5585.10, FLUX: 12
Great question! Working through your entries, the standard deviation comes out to 0.6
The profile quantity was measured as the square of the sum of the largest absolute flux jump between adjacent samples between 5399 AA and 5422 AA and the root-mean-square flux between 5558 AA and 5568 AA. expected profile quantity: 326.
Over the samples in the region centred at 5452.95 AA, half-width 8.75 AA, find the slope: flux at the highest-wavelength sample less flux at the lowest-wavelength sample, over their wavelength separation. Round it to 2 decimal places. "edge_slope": 0.15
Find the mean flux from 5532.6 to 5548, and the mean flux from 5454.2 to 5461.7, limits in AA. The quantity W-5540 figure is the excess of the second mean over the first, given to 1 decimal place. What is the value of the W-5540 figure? -1.3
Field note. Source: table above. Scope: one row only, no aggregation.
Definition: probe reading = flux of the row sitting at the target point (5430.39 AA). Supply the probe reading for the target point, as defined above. 10.1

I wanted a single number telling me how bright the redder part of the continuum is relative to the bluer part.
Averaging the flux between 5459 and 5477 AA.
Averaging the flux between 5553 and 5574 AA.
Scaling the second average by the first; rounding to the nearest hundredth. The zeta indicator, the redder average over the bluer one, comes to 1.03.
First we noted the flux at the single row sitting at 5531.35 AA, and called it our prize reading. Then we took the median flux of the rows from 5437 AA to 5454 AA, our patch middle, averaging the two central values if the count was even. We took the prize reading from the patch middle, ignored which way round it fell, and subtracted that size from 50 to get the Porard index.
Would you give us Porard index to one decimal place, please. 49.4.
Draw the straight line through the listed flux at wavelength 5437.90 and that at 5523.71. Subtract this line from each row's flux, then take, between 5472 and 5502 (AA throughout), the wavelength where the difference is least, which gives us 5478.12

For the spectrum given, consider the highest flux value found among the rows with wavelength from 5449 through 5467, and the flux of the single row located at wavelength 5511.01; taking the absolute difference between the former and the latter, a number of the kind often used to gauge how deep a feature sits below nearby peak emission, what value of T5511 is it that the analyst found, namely 1.6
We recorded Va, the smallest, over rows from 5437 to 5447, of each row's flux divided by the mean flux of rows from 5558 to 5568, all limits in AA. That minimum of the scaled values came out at 0.84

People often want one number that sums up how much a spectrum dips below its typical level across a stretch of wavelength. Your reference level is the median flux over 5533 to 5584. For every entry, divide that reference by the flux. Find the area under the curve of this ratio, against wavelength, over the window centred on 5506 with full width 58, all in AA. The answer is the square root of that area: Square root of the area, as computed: 7.7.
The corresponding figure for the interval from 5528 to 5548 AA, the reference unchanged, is 4.5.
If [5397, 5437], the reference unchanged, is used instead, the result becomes 6.7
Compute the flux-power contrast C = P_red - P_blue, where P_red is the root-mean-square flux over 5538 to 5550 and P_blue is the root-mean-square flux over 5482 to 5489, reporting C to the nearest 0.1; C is 1.0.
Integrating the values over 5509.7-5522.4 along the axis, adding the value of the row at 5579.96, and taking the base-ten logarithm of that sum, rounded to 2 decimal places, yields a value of 2.27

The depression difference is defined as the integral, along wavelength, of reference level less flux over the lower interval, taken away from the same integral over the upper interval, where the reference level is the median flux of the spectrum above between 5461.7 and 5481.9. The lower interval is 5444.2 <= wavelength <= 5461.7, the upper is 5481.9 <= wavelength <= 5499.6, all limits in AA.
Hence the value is -26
